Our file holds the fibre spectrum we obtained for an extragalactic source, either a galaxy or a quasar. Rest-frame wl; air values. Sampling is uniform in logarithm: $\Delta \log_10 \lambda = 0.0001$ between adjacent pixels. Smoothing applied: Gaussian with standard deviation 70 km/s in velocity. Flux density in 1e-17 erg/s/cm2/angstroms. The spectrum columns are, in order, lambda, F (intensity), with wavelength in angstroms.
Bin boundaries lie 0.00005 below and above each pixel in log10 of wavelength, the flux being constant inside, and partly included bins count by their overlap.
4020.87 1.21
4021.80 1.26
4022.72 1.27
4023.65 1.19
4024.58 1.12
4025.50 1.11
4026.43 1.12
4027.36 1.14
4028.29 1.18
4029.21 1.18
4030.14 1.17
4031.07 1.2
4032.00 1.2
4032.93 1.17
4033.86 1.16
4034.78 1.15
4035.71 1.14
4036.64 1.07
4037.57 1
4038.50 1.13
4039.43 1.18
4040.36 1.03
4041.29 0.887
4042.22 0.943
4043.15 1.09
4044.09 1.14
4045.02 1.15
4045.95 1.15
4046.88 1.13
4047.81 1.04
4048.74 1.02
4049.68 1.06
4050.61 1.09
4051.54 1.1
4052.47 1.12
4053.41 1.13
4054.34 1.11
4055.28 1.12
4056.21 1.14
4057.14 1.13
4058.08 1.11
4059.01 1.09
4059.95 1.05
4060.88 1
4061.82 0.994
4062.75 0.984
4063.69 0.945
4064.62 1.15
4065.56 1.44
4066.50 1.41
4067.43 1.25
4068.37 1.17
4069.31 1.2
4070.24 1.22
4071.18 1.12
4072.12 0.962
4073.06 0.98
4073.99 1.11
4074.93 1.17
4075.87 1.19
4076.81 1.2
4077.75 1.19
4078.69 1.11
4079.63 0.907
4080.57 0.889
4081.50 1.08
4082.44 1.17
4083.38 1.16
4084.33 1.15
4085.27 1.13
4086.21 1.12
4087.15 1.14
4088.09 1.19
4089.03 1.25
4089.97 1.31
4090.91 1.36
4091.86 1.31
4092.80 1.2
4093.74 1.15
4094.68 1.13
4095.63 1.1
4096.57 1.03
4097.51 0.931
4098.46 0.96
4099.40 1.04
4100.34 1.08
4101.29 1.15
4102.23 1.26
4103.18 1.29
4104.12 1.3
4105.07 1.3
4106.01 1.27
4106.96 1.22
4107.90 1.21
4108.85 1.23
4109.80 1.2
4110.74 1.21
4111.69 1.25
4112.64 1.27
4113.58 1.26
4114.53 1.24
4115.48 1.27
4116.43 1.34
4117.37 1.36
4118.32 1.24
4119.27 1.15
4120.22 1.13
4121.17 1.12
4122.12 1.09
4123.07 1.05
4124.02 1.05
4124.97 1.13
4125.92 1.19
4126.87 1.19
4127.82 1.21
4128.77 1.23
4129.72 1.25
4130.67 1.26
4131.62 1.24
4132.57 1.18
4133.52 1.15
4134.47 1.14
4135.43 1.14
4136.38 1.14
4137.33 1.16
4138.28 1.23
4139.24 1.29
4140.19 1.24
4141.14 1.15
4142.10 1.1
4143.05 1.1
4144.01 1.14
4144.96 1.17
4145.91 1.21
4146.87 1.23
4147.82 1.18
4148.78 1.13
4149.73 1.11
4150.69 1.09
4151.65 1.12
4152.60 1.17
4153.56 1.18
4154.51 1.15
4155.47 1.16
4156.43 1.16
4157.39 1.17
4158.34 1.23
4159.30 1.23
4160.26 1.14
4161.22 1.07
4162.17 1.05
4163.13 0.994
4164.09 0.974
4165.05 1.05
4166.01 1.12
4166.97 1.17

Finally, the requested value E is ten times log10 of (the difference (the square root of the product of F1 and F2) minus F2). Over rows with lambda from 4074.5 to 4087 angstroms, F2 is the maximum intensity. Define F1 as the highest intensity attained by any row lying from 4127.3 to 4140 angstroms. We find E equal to -13.5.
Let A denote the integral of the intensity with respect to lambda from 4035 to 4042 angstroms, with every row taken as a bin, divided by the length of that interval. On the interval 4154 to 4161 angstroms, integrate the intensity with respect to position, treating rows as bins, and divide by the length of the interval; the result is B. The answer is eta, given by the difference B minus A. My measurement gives 0.11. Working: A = 1.06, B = 1.17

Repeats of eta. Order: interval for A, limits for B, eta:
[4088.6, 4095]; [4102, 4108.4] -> 0.02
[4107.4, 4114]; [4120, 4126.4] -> -0.13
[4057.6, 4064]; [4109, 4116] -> 0.22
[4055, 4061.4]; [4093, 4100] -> -0.03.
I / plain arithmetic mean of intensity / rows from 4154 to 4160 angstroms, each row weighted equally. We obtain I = 1.18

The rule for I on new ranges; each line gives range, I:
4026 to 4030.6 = 1.16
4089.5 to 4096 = 1.22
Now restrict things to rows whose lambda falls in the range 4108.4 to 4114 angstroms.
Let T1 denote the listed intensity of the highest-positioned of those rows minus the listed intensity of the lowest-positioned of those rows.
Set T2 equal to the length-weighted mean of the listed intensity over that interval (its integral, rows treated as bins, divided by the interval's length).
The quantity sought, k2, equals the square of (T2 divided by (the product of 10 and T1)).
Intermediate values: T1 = 0.03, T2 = 1.24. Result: 17.0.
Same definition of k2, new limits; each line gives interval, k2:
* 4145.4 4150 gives 1.4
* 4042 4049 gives 2.0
